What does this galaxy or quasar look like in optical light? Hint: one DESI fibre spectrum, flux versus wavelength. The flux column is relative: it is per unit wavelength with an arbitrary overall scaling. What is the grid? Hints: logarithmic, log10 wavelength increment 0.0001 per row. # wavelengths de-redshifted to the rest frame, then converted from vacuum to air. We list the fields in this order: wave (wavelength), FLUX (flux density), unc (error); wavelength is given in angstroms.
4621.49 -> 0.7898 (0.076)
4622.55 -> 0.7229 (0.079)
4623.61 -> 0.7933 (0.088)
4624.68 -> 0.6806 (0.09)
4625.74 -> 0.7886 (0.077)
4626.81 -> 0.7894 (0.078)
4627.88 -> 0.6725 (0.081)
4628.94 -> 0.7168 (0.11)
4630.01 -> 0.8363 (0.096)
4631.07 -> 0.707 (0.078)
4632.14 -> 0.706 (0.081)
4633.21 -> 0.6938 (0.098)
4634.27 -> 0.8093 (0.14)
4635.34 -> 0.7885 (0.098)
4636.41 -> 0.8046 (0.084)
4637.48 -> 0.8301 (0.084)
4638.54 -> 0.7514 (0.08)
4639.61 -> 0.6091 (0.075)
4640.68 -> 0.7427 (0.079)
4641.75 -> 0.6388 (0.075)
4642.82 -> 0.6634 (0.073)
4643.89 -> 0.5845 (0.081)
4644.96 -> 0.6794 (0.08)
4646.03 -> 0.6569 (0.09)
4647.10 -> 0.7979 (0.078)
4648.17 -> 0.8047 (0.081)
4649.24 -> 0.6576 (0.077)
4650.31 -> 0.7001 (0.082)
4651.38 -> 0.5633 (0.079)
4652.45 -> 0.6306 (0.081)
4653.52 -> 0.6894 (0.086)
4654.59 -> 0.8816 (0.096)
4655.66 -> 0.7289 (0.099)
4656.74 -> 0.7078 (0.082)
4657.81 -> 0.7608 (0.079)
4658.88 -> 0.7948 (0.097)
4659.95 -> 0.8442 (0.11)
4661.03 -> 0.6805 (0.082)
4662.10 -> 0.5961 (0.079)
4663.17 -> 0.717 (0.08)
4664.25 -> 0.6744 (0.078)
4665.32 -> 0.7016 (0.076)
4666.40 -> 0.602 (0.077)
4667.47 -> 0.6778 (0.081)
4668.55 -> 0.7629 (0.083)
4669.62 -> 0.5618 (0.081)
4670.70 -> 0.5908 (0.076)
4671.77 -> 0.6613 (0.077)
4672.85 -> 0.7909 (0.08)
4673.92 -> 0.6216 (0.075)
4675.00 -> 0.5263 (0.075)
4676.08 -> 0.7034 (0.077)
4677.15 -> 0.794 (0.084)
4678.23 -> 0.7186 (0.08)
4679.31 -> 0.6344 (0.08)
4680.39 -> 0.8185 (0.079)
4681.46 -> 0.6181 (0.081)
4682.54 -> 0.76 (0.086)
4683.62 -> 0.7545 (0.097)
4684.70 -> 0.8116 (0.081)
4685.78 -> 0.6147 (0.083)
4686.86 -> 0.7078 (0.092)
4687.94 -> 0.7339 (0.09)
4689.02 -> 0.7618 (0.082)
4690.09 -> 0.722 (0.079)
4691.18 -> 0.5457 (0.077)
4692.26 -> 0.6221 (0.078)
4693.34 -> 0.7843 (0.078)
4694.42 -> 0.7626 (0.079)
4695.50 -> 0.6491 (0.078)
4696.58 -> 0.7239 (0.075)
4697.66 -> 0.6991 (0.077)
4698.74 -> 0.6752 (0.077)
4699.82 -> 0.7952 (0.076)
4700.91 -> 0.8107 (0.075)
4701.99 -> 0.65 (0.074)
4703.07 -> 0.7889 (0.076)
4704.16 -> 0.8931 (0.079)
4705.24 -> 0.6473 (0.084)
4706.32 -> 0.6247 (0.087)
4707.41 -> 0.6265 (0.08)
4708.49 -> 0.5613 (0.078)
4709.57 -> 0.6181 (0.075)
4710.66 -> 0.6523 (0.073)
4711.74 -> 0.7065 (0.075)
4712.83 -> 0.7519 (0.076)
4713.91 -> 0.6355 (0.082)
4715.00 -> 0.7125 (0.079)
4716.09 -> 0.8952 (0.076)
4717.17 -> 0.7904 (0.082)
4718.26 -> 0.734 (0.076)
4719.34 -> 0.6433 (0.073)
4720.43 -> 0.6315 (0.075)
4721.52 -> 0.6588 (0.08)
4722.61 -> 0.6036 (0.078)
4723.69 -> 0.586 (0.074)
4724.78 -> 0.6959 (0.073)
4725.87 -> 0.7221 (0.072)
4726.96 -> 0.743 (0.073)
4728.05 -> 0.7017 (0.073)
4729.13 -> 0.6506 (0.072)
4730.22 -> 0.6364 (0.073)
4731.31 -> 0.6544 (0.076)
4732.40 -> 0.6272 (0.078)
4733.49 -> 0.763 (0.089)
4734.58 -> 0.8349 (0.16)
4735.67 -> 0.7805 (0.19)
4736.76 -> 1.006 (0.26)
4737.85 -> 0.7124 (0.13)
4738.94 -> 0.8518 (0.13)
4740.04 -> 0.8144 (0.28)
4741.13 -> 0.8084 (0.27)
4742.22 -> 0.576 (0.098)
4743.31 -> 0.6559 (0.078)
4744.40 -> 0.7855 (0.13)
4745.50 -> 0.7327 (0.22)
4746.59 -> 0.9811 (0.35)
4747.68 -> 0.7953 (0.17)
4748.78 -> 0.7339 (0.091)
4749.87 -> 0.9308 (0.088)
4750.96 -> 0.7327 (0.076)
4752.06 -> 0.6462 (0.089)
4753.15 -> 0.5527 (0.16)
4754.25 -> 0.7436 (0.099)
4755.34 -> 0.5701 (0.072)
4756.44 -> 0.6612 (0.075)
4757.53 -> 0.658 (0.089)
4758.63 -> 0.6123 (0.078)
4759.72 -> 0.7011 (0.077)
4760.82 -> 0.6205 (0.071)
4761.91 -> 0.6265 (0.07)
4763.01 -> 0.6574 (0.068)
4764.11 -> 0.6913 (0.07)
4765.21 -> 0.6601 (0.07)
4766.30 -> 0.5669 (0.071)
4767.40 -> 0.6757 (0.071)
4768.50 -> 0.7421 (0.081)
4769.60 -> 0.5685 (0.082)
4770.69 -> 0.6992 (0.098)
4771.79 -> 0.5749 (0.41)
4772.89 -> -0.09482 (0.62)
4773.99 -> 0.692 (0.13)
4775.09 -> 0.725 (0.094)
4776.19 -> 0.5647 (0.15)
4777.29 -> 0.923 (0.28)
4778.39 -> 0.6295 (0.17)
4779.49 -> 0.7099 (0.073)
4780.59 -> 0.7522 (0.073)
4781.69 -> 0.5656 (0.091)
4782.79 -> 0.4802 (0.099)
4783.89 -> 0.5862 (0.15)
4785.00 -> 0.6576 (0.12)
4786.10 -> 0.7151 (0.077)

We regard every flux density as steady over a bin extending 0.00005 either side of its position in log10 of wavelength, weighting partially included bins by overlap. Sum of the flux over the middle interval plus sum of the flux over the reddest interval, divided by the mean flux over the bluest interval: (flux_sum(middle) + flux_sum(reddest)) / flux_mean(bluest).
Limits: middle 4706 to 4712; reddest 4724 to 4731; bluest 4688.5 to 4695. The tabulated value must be 11.3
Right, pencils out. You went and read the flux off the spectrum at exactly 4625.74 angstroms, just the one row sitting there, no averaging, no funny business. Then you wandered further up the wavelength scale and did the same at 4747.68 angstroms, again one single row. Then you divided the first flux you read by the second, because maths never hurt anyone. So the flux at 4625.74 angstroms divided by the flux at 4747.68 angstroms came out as 0.99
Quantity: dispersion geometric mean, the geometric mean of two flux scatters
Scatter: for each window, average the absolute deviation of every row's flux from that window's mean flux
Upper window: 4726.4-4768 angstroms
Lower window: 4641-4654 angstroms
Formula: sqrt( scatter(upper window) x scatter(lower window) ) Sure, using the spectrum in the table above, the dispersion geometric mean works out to 0.066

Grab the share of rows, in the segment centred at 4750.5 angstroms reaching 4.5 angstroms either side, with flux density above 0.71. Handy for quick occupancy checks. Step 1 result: 0.75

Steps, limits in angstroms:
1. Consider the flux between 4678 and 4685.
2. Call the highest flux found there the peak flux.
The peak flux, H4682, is 0.8185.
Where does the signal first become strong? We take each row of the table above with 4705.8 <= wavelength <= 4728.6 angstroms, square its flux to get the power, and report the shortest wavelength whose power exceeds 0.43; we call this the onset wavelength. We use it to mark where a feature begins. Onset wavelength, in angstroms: 4711.74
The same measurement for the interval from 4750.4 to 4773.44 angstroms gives 4750.96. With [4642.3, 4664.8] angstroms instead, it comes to 4642.82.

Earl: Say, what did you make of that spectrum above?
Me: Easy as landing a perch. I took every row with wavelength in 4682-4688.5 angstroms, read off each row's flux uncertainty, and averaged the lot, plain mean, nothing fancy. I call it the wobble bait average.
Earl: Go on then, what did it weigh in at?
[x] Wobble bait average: 0.088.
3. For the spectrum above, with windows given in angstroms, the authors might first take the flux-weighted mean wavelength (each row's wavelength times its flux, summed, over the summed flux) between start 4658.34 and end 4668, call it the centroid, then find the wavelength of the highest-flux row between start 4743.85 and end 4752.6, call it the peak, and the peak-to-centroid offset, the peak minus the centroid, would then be 83.6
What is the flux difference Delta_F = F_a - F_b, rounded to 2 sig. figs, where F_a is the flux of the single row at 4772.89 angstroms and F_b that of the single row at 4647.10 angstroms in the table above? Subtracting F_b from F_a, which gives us -0.89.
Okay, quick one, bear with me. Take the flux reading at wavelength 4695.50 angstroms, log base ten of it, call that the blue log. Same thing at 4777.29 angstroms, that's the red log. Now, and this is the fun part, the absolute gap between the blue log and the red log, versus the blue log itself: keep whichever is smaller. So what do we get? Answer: -0.19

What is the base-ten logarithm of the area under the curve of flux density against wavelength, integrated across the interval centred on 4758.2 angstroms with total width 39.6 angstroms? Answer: 1.4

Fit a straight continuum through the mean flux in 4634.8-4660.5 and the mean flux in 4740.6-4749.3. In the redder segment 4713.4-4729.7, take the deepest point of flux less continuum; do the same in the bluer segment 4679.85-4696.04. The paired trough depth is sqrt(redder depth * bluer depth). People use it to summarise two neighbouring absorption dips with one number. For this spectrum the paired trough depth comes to 0.178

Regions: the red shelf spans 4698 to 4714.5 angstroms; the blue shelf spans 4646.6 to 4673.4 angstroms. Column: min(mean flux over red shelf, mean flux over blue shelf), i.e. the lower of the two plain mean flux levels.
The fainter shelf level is 0.696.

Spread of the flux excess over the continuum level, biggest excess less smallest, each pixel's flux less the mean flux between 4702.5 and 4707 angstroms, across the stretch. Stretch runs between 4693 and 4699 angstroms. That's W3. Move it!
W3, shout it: 0.14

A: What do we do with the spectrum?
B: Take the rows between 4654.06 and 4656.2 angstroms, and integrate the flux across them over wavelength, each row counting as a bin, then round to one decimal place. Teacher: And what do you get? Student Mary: 1.7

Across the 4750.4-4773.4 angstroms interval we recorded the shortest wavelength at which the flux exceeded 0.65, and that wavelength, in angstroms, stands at 4750.96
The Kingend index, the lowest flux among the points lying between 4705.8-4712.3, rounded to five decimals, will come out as 0.56130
